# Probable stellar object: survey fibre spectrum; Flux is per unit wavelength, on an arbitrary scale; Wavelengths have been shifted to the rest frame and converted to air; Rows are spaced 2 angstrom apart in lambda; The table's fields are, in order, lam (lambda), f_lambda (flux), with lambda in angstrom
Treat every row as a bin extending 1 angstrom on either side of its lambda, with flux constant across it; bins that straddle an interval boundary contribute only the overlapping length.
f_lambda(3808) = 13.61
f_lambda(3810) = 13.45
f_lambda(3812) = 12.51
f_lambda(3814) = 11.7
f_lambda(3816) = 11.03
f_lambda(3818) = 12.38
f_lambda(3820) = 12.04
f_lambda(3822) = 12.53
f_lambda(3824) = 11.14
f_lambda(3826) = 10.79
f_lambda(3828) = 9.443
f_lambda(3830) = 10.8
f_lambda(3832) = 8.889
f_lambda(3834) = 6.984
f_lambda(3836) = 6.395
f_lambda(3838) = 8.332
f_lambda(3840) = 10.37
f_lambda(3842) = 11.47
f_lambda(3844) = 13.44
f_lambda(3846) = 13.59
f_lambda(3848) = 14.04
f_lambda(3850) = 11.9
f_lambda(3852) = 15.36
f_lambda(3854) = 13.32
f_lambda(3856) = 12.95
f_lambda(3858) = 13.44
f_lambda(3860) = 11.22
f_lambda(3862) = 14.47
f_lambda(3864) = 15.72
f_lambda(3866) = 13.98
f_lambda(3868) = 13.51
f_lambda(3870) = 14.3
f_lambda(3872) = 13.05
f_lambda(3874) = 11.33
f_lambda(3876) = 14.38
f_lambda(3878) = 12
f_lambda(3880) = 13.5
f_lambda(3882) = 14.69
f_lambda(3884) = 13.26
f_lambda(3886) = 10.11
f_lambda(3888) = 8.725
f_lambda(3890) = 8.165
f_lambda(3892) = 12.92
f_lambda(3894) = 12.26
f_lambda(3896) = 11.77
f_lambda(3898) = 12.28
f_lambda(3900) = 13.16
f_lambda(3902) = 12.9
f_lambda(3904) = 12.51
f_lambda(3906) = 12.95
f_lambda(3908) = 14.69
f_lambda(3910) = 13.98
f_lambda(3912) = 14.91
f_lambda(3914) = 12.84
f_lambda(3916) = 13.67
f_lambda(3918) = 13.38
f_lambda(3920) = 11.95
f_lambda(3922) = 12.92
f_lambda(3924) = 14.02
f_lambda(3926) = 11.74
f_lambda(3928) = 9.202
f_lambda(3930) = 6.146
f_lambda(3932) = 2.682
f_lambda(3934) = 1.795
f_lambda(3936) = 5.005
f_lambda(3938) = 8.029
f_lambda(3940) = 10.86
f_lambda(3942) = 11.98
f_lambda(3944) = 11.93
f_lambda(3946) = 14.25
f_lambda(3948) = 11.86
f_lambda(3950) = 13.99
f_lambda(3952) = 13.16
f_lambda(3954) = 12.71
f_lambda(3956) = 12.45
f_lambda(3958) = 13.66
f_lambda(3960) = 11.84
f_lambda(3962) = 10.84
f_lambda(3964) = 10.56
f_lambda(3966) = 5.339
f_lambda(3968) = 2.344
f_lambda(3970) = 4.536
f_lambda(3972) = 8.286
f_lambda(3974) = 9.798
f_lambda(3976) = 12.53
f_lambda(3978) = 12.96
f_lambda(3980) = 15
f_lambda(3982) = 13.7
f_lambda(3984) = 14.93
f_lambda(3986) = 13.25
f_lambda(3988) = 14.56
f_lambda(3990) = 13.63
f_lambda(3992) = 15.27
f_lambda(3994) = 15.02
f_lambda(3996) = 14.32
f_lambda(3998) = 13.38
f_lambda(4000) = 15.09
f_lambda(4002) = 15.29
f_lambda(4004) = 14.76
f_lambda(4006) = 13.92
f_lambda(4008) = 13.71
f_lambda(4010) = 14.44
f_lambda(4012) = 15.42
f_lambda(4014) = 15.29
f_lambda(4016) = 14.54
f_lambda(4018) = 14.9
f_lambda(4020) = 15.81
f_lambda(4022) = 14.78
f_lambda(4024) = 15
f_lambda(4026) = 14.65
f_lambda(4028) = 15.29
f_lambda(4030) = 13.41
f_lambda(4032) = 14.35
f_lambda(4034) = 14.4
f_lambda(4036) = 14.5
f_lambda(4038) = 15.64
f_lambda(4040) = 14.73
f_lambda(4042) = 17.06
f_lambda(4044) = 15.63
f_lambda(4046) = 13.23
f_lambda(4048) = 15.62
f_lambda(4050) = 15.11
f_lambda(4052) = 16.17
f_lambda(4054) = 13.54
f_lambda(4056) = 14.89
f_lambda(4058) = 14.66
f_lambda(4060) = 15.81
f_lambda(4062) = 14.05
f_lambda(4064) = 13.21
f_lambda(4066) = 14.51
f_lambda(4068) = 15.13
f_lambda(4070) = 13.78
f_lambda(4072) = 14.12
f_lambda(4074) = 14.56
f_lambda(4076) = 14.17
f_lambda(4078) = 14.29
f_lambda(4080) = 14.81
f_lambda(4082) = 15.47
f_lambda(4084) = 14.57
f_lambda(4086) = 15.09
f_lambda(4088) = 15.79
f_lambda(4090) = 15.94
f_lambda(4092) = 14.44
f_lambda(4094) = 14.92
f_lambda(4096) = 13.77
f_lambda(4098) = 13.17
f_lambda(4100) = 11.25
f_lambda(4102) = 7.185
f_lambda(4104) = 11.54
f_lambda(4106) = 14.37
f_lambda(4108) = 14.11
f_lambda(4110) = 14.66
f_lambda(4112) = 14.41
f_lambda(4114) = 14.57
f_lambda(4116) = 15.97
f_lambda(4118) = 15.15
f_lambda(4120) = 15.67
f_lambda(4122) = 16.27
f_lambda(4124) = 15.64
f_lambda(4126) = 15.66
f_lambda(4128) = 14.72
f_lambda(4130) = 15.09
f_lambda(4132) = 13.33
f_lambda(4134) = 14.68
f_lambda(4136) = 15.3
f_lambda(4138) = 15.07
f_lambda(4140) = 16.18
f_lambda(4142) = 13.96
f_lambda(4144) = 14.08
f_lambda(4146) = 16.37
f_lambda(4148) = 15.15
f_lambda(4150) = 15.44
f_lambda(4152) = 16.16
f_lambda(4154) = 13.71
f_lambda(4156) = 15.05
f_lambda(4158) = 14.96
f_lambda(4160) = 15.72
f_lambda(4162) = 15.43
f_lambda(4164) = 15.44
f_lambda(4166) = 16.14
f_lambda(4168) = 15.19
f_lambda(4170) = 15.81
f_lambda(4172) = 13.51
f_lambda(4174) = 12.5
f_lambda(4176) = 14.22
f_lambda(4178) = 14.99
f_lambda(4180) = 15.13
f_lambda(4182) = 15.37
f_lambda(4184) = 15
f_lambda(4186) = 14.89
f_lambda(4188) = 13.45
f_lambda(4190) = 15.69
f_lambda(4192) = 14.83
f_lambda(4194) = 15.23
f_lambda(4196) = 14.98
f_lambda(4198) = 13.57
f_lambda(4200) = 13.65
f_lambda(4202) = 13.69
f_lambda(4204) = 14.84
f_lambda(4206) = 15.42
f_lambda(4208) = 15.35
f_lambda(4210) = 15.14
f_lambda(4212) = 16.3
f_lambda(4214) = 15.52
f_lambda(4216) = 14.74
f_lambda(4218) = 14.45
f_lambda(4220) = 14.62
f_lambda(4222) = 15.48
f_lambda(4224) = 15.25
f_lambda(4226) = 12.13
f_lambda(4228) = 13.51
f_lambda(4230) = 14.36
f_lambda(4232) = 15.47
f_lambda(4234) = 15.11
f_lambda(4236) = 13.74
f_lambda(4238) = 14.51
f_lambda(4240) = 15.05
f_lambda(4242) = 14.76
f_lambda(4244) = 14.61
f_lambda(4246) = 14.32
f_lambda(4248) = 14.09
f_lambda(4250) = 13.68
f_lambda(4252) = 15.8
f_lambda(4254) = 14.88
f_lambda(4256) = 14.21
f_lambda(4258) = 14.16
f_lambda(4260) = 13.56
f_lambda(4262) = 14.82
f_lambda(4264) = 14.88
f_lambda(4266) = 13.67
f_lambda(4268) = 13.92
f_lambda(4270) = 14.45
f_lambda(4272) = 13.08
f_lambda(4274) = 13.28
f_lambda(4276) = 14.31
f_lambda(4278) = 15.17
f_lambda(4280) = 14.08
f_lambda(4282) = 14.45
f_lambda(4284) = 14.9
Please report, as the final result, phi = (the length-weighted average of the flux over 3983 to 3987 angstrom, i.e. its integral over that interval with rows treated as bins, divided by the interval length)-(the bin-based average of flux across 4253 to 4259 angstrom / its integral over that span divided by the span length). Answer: -0.3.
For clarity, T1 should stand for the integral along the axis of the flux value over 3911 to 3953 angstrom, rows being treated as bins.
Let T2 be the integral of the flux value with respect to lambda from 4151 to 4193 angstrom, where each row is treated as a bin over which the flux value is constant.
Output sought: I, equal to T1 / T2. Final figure 0.72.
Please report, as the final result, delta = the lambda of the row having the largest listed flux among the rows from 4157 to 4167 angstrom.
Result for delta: 4166 angstrom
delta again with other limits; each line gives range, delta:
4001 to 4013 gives 4012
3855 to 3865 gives 3864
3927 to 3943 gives 3942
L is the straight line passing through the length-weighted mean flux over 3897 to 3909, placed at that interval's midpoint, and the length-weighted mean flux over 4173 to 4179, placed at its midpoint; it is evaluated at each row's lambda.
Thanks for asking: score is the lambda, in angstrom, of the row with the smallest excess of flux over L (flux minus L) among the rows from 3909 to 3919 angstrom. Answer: 3914 angstrom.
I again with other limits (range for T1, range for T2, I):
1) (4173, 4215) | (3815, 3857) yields 1.31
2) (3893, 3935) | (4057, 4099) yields 0.79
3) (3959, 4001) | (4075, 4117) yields 0.84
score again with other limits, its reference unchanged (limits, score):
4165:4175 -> 4174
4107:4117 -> 4108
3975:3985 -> 3976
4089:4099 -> 4098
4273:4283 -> 4274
